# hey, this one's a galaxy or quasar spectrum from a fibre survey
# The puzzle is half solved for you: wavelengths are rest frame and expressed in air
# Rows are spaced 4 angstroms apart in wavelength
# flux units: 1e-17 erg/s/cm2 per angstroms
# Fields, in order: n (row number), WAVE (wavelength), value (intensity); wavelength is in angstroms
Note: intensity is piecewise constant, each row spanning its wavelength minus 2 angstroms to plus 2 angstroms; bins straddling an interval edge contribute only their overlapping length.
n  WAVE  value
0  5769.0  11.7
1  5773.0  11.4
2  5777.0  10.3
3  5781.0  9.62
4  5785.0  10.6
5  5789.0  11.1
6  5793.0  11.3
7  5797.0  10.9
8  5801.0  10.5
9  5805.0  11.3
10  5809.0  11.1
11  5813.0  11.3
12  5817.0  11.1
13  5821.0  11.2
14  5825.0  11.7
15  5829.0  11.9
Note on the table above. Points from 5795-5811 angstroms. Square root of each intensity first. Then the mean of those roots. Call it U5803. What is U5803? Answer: 3.31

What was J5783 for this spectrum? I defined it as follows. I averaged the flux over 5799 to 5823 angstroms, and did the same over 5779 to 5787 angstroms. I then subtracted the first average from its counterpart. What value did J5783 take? -1.0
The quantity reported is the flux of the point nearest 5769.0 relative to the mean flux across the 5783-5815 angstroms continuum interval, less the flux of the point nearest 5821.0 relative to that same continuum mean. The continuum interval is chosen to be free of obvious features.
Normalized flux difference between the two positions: 0.05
